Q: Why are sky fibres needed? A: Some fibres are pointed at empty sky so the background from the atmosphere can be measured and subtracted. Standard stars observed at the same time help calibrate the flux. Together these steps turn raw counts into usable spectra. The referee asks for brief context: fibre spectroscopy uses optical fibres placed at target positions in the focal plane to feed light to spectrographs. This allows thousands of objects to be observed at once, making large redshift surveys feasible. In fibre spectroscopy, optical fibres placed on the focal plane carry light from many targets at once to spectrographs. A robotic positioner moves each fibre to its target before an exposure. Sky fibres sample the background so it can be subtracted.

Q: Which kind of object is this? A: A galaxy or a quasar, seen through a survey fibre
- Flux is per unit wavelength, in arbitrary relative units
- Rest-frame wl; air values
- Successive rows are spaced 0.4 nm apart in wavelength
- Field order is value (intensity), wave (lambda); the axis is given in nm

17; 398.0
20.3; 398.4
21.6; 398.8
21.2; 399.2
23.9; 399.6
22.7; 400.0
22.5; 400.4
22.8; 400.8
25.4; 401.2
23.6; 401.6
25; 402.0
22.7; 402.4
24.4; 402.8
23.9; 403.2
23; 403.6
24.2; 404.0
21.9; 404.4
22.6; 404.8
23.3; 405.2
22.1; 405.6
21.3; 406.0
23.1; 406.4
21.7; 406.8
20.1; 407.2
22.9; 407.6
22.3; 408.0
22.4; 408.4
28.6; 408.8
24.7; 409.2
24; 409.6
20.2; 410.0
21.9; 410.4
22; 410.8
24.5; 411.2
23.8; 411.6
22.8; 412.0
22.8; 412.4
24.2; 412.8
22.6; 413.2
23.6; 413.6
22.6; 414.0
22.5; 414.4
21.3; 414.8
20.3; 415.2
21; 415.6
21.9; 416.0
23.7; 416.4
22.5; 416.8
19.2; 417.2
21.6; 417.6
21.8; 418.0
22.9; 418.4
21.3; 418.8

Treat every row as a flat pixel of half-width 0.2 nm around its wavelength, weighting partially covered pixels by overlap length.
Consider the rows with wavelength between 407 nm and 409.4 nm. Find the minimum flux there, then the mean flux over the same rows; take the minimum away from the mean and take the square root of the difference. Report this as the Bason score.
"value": 1.84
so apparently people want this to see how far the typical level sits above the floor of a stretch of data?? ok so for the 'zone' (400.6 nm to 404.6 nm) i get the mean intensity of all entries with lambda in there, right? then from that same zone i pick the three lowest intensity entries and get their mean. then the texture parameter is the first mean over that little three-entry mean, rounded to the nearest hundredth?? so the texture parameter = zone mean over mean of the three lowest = 1.05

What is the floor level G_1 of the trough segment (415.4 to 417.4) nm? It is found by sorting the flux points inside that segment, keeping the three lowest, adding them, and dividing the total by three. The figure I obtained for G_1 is 20.7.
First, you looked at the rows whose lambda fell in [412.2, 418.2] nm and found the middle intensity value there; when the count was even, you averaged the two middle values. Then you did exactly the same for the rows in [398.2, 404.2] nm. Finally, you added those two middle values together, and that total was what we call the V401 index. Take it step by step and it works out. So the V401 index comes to 45.5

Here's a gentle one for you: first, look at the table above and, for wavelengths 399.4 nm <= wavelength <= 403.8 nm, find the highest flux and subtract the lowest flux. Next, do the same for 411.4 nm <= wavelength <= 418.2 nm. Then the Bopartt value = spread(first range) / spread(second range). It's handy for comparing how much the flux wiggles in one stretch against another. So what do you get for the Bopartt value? 0.58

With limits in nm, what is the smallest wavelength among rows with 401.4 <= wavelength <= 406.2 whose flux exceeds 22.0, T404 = 401.6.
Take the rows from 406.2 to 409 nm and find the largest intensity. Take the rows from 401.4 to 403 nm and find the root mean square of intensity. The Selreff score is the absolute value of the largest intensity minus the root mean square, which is 4.66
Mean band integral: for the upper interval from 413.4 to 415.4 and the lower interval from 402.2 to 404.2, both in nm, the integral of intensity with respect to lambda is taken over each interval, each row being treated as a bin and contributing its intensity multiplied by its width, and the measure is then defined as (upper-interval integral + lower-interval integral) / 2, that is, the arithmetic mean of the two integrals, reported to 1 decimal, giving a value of 45.7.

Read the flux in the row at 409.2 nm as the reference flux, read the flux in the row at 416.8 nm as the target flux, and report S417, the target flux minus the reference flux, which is -2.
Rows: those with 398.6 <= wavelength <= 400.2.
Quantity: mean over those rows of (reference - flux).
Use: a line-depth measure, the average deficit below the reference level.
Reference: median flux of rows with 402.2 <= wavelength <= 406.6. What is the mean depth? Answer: 0.65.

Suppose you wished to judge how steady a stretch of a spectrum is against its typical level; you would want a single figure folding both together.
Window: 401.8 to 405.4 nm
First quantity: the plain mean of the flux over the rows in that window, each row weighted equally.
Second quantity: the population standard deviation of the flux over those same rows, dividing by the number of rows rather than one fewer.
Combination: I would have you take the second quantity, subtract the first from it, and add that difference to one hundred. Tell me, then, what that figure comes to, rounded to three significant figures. 77.5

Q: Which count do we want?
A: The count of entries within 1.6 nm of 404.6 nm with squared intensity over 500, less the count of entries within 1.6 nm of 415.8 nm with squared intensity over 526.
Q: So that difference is 4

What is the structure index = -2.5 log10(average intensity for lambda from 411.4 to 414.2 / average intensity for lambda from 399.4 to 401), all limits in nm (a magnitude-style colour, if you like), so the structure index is -0.011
